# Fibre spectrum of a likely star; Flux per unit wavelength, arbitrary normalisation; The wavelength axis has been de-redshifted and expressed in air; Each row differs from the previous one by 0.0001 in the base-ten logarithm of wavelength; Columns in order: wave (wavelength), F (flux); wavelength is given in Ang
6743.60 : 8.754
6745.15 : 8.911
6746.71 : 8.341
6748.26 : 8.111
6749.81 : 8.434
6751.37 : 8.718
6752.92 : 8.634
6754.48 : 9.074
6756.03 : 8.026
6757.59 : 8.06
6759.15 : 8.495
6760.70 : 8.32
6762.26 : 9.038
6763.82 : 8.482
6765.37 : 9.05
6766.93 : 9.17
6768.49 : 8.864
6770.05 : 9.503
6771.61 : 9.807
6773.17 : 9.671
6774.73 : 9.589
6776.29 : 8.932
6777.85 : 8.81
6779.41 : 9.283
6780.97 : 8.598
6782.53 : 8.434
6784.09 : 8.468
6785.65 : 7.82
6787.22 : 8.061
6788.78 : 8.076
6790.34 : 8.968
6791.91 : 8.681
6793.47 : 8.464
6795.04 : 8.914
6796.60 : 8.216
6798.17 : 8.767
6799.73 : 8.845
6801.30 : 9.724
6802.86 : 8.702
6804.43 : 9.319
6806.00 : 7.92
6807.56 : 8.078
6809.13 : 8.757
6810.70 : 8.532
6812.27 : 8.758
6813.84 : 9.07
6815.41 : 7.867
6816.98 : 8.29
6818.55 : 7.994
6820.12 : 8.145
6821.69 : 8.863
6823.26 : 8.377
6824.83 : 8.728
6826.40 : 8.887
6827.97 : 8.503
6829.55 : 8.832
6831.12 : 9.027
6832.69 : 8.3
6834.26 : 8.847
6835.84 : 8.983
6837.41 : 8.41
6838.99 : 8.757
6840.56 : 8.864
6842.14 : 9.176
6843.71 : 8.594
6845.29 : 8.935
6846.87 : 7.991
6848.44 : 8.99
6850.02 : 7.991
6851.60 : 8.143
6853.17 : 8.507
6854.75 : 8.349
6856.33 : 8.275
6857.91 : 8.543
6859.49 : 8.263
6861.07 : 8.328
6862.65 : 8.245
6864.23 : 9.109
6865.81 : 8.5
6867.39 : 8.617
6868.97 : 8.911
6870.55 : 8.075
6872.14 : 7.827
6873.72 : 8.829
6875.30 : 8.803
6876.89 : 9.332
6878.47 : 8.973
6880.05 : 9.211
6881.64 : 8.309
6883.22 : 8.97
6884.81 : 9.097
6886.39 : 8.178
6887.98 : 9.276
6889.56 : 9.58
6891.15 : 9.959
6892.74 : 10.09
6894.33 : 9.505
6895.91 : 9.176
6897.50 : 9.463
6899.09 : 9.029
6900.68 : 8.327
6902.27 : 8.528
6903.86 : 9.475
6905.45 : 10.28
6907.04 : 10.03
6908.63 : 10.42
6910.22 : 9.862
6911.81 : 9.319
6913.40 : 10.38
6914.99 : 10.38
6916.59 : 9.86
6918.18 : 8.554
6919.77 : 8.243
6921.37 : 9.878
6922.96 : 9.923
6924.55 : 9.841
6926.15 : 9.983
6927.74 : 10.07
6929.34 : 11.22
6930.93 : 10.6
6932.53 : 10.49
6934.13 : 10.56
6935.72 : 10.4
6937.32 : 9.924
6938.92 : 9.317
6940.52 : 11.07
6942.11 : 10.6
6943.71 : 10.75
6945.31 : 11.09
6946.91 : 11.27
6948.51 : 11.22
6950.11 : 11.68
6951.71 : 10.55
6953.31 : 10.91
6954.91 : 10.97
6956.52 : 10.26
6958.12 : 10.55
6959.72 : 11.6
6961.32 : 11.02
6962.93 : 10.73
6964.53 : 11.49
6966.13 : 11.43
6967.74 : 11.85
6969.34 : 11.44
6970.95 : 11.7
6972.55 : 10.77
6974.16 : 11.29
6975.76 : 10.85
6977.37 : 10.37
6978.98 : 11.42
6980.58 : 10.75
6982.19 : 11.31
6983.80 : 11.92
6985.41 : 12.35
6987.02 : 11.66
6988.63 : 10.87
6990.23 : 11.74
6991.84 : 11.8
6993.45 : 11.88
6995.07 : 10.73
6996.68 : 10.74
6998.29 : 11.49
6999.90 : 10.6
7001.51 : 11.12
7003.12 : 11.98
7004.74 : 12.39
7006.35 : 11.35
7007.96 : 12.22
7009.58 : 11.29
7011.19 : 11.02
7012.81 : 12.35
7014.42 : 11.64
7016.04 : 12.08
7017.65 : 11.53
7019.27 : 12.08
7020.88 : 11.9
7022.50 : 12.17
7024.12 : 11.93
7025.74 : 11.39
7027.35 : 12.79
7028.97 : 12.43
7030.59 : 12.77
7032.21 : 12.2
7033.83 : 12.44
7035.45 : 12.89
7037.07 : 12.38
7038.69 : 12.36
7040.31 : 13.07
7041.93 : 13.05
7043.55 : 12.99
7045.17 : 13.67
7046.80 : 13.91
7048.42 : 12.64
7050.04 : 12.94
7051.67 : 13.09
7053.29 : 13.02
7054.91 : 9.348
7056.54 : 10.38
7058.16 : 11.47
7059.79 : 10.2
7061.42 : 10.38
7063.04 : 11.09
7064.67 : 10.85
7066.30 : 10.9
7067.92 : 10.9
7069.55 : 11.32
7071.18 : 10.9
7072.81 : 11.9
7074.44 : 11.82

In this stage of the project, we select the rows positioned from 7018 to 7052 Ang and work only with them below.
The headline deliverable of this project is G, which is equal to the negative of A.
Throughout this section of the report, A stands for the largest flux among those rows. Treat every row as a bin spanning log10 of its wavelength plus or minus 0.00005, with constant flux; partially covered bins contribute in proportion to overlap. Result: -14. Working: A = 13.91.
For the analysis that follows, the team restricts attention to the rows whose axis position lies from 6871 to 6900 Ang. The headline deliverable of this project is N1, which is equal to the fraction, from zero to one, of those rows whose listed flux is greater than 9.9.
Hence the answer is 0.11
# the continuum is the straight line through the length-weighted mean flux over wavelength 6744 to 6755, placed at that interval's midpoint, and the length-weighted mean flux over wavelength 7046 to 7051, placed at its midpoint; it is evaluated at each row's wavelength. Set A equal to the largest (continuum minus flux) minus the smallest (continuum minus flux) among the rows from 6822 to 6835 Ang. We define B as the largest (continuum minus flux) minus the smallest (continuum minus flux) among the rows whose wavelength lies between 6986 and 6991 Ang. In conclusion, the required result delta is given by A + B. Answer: 1.6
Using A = 0.75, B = 0.85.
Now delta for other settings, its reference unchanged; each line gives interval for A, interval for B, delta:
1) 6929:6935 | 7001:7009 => 2.0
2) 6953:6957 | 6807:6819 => 2.0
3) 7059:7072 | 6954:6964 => 2.3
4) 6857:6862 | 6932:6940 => 1.6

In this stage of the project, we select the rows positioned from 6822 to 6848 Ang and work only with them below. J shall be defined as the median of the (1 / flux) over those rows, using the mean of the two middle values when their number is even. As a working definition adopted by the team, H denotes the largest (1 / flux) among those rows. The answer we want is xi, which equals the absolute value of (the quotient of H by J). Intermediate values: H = 0.125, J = 0.114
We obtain 1.10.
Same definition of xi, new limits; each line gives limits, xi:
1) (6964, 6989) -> 1.10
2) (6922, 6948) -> 1.13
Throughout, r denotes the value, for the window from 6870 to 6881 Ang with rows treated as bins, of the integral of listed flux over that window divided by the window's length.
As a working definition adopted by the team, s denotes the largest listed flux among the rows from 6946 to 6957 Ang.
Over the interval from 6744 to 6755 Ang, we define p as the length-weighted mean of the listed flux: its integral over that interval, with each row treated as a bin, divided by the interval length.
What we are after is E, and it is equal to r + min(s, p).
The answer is 17.3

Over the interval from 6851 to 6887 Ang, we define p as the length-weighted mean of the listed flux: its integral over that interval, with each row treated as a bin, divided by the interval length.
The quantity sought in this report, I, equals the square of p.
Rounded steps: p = 8.6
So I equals 74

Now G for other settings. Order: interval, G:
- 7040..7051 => -14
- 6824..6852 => -9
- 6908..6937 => -11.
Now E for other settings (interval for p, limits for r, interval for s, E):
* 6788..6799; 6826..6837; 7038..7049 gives 17.3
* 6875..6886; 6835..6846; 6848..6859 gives 17.7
